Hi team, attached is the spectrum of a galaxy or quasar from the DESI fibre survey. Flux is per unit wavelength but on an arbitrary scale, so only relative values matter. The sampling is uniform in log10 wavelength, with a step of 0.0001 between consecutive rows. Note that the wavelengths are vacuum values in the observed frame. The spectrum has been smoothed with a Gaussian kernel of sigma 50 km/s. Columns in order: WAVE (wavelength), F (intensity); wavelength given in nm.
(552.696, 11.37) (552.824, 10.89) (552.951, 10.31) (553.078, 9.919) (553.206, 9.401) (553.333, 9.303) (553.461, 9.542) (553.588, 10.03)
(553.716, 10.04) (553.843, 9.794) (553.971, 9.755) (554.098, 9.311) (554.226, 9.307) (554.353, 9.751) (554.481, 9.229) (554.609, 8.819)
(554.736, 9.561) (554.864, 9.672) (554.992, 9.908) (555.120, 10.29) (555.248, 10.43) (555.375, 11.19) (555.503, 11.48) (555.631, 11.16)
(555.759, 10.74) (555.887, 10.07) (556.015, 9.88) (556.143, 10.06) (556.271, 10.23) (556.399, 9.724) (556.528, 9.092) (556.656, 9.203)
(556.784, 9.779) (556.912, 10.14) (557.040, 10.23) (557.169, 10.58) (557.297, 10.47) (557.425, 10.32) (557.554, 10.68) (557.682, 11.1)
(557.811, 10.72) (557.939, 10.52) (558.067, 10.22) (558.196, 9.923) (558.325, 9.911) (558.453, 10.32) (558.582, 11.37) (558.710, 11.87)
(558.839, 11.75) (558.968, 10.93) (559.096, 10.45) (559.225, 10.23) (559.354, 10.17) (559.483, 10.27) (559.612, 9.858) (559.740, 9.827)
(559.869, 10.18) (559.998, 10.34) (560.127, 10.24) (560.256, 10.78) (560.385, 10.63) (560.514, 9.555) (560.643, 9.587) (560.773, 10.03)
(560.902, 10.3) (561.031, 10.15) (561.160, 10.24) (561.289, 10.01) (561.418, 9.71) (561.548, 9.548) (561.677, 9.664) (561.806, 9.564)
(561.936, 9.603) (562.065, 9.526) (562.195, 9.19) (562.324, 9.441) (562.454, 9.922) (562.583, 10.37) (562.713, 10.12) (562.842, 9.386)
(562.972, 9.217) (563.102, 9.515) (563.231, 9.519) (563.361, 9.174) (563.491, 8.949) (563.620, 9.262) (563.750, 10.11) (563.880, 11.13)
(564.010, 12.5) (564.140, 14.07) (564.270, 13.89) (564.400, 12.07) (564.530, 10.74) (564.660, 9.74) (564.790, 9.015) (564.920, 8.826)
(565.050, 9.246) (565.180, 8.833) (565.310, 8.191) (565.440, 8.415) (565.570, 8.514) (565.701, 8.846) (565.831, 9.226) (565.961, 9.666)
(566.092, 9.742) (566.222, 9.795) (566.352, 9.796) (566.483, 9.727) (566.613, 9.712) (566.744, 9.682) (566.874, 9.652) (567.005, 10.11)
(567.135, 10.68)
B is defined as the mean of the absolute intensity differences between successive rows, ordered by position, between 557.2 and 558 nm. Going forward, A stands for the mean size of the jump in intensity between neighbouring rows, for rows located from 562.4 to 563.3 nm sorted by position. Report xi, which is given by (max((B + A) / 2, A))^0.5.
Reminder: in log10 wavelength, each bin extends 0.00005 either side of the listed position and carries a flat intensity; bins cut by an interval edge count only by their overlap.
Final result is 0.56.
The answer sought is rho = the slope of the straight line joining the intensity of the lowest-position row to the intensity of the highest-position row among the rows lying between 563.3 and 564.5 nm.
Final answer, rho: 2.8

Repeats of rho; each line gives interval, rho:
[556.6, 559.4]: 0.4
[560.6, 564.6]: 0.3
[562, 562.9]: -0.2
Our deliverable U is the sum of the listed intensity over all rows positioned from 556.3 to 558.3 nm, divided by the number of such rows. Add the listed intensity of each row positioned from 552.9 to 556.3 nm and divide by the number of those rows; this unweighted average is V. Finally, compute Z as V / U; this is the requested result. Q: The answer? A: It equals 0.98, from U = 10.2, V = 10.0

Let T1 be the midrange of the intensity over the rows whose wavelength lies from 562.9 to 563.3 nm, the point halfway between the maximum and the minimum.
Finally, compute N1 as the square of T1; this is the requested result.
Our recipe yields 88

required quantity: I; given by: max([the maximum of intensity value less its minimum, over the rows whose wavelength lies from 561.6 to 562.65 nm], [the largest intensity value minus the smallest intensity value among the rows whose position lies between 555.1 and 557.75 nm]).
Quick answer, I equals 2.4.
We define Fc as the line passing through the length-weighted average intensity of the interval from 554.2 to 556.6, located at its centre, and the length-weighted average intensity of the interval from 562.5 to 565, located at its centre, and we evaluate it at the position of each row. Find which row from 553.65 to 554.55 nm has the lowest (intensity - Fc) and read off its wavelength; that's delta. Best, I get 554.481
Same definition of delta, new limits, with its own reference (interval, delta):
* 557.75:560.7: 560.514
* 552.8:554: 553.333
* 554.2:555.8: 554.609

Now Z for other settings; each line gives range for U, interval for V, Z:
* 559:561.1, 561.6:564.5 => 1.01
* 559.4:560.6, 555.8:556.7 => 0.96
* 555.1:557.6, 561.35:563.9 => 0.94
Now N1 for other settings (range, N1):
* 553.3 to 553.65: 93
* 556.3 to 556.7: 89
